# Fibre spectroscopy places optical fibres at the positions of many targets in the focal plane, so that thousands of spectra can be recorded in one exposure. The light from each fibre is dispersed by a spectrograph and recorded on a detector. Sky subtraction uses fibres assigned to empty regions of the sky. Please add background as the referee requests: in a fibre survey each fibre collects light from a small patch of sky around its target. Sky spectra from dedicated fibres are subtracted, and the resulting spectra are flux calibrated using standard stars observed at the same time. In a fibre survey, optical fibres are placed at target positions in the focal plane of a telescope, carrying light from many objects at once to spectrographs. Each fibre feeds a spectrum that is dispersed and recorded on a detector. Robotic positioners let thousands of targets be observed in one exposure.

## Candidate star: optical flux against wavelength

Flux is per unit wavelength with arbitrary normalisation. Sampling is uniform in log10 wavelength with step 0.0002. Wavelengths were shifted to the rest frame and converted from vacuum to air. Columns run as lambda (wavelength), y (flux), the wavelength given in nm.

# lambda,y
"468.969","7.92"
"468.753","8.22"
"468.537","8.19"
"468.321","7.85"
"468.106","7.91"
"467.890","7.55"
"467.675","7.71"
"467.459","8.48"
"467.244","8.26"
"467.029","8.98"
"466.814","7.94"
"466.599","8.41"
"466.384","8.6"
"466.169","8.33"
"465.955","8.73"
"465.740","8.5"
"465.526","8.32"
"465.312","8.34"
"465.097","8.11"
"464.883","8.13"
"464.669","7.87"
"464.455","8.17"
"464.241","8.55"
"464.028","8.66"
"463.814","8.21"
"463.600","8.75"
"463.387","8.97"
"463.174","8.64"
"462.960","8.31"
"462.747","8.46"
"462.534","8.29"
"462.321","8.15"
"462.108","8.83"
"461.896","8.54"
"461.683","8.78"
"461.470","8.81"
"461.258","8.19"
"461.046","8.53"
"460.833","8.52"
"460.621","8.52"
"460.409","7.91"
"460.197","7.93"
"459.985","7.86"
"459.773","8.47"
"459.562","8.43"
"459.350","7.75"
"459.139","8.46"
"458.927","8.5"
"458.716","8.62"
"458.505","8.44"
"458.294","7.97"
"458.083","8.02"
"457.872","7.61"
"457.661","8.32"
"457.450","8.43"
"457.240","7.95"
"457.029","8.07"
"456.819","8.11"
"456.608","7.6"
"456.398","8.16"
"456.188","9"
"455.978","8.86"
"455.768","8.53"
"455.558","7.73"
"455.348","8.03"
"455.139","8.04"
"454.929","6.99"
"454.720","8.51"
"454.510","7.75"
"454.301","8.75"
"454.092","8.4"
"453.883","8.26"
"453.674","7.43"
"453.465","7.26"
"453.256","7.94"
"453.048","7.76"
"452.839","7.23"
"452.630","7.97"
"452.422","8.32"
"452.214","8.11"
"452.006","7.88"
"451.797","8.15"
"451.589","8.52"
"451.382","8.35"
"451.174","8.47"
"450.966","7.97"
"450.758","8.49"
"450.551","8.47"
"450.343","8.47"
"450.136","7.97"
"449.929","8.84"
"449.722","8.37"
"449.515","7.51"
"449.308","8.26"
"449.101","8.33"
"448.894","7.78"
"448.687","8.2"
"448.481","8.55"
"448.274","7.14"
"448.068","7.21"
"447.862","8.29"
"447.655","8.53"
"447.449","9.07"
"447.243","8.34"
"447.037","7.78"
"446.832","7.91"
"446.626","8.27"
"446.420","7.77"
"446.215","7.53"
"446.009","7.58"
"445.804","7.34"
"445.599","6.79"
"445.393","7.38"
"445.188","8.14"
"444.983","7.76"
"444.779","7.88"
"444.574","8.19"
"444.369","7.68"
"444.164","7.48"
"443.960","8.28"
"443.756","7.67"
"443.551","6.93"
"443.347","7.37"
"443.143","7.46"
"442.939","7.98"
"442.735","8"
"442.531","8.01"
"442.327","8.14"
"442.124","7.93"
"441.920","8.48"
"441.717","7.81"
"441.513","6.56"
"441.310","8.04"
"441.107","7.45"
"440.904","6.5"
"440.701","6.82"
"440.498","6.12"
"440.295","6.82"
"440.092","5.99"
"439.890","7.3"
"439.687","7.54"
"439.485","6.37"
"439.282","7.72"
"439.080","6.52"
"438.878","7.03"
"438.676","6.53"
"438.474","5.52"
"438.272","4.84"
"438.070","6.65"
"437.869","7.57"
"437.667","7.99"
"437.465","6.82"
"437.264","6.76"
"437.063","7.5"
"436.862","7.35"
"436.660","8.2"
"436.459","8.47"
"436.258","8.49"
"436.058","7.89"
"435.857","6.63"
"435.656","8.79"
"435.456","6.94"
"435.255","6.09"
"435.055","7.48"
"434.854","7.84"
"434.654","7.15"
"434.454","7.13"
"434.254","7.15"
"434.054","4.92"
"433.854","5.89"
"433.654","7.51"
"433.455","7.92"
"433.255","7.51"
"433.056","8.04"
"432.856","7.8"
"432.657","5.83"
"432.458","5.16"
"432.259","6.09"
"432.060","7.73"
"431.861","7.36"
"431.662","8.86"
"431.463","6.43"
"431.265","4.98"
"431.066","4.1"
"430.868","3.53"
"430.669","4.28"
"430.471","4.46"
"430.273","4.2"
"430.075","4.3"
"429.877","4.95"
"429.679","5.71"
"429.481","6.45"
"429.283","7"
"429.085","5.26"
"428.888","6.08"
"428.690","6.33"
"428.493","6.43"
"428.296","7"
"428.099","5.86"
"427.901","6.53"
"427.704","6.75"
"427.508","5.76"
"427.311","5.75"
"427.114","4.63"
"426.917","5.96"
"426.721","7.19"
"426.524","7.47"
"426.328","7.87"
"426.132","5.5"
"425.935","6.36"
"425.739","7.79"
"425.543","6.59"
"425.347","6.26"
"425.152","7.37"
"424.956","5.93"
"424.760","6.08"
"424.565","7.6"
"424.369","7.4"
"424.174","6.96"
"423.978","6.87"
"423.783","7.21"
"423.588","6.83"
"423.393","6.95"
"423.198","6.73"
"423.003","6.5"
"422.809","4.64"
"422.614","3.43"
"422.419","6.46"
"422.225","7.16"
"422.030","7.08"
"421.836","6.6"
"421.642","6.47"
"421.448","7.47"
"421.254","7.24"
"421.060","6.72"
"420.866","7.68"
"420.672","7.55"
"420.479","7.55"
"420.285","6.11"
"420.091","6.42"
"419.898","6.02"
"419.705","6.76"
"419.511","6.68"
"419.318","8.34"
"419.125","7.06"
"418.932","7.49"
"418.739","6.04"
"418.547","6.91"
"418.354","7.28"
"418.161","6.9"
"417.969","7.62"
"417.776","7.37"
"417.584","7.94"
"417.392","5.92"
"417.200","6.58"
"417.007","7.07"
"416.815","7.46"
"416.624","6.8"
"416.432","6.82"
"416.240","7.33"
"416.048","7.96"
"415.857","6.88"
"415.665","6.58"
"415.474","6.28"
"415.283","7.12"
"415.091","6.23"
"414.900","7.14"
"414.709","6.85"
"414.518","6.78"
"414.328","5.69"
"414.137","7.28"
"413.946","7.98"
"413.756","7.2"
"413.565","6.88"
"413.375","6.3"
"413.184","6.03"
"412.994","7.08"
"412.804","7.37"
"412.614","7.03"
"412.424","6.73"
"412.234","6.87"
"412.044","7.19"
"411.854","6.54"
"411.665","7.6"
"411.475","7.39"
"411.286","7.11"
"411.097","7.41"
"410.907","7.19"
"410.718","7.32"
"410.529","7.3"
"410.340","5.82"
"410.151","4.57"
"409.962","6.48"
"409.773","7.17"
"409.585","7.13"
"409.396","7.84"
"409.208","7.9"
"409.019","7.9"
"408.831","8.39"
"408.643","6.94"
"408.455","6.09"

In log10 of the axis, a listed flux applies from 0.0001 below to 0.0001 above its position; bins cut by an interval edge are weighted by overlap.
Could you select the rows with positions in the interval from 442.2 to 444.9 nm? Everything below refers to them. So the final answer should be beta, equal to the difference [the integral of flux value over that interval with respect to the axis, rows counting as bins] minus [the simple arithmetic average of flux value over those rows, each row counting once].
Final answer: 13.2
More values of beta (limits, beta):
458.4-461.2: 14.9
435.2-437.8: 12.1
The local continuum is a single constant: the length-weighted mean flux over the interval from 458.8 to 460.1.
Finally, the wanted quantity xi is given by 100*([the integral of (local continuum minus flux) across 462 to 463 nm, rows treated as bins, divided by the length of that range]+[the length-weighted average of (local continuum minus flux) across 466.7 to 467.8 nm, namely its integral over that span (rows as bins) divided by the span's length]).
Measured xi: -18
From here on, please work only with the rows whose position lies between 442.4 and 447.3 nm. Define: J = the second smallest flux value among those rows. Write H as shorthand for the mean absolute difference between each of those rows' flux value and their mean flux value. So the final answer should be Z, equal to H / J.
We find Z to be 0.046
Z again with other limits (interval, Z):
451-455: 0.056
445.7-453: 0.053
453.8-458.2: 0.047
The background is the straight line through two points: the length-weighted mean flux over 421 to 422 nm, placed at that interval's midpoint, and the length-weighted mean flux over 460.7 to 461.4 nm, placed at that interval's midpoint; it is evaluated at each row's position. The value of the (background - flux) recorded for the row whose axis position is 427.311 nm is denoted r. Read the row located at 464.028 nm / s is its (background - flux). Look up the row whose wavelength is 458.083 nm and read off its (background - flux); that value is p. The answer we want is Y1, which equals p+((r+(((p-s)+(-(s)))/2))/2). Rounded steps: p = 0.3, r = 1.40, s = -0.1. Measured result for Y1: 1.1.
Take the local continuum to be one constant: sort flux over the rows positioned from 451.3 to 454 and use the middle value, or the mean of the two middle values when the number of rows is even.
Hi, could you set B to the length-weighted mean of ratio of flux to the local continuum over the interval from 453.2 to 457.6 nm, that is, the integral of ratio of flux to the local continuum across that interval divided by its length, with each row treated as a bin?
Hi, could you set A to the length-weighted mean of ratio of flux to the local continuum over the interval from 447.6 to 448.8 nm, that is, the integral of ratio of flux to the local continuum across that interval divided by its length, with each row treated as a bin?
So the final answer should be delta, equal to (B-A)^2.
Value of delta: 0.000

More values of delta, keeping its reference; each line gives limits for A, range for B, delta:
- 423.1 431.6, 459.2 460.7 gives 0.062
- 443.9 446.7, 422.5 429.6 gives 0.026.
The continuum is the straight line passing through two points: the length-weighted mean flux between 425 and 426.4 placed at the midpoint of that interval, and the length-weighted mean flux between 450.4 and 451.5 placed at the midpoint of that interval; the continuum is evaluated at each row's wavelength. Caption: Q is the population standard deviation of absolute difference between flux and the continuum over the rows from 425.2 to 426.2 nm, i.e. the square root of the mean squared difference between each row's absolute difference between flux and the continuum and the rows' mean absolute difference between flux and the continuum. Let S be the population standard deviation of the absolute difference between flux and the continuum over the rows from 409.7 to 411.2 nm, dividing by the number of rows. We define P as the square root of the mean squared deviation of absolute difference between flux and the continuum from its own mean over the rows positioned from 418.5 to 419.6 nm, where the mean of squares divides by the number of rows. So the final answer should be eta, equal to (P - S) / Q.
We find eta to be 0.2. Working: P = 0.59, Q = 0.42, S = 0.50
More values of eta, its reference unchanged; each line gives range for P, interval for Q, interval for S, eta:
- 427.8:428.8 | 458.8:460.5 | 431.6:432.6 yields -1.1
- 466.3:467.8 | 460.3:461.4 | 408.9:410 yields -0.6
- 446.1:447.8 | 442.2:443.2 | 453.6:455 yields -2.9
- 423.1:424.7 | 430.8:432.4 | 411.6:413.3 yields -0.2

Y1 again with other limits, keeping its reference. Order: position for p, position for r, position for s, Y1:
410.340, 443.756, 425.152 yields 1.1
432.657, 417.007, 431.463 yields 1.3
